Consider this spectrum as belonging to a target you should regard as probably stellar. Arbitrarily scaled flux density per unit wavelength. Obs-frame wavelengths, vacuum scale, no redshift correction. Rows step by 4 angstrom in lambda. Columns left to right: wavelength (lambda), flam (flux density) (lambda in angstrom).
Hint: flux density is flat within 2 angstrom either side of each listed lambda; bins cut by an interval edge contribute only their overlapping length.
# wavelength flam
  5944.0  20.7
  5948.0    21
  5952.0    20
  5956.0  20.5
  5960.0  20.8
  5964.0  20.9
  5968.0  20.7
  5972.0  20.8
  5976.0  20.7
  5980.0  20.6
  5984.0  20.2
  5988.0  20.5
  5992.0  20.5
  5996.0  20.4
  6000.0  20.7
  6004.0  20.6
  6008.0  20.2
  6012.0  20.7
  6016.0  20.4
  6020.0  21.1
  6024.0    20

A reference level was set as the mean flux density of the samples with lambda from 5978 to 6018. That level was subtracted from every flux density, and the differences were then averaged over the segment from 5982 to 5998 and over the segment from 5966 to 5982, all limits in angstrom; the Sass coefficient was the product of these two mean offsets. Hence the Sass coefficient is -0.018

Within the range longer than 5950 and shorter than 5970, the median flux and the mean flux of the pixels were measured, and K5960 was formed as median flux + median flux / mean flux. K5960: 21.7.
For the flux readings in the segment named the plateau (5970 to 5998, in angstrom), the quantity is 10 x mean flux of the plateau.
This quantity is 205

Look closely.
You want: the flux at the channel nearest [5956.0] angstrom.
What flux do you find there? 20.5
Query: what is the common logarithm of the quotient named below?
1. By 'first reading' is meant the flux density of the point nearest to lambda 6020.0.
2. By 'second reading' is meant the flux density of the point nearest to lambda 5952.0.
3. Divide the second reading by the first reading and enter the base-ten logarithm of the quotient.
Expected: -0.0233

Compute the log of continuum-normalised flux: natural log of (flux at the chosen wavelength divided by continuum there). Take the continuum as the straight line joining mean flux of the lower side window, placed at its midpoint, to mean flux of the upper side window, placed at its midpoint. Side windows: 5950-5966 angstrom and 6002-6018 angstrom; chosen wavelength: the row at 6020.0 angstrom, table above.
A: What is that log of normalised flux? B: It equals 0.031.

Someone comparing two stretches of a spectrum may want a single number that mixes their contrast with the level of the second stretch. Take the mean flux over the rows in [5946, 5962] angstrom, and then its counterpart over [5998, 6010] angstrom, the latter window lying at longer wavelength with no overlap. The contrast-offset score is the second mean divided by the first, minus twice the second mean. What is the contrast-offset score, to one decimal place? -40.0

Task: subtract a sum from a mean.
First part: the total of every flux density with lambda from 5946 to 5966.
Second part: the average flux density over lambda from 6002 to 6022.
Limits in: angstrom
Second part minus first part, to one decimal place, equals -82.6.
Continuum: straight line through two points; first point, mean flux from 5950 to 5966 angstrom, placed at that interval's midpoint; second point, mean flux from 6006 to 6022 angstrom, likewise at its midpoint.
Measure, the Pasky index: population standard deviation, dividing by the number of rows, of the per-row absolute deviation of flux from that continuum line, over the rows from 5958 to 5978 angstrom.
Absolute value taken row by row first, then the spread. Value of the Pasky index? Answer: 0.078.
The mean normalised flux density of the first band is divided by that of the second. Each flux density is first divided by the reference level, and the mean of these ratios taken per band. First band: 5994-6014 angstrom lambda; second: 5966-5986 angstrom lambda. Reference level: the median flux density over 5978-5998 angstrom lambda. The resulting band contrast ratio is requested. 1.00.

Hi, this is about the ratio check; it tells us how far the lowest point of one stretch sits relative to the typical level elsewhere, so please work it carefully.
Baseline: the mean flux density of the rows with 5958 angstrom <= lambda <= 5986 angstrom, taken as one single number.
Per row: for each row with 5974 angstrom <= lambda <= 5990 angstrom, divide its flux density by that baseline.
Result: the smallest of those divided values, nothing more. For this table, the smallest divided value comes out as 0.98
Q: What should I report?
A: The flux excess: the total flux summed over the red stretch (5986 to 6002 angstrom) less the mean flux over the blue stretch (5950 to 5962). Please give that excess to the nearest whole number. 62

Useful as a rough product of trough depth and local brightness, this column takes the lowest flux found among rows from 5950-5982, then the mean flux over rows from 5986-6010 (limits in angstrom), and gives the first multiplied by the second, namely 410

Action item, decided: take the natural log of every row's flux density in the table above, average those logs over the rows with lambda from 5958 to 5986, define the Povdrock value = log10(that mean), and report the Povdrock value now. 0.481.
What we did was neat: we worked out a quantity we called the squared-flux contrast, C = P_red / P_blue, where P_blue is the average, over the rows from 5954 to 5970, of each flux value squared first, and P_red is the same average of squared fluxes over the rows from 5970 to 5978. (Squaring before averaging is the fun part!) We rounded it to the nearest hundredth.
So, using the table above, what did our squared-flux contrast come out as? 1.00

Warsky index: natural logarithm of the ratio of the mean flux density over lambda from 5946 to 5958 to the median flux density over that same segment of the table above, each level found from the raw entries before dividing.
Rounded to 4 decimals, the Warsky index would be 0.0000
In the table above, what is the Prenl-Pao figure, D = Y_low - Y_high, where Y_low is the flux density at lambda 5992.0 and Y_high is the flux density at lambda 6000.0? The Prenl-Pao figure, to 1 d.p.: -0.2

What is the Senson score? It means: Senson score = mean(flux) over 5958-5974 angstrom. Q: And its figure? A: 20.8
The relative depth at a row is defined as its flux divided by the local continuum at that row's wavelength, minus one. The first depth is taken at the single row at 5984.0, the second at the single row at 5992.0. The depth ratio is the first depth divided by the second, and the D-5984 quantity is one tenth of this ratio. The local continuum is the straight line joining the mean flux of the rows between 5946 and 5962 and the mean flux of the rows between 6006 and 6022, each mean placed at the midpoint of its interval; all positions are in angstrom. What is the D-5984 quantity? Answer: 0.43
